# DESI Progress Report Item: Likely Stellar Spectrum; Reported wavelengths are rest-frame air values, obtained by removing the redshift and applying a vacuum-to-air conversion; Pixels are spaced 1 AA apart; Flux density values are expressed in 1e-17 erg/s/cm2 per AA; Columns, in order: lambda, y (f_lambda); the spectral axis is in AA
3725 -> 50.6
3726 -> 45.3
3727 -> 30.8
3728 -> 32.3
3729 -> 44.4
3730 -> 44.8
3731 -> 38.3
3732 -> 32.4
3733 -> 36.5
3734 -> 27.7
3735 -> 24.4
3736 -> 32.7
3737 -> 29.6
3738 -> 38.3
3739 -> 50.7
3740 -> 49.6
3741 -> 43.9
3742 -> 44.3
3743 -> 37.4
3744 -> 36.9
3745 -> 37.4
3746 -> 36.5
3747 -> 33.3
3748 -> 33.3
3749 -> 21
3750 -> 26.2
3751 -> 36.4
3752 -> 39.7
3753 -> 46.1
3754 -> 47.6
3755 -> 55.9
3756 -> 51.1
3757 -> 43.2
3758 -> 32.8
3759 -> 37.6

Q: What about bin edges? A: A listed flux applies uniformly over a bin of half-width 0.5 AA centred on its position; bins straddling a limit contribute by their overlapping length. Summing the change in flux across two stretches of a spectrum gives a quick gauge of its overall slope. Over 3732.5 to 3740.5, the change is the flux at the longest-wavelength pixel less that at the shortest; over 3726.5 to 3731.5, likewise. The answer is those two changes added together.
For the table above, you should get 21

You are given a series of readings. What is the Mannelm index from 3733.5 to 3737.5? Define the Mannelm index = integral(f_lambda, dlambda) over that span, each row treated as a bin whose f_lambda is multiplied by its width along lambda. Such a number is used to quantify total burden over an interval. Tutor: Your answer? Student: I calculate 114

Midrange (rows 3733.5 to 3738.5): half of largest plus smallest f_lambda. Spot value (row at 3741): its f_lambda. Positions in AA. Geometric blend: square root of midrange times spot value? 37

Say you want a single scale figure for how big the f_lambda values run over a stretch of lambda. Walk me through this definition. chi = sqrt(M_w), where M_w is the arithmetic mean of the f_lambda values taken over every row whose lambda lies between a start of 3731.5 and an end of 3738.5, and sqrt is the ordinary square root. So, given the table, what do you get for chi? 5.6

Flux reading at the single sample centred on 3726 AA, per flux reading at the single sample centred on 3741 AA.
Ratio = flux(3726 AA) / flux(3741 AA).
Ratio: 1.0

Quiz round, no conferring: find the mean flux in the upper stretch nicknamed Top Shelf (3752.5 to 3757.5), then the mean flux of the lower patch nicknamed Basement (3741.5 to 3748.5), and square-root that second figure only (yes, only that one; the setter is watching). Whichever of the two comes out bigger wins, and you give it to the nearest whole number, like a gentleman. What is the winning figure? 49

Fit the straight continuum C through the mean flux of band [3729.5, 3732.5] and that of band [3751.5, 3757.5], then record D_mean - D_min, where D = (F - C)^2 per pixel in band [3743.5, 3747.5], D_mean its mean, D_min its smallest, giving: 26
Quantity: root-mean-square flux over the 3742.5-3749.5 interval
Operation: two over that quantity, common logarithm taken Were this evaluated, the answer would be -1.23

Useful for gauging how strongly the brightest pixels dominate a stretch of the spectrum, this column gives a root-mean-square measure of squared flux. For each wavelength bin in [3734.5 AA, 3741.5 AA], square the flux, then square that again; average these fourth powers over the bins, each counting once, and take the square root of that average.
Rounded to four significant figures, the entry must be 1723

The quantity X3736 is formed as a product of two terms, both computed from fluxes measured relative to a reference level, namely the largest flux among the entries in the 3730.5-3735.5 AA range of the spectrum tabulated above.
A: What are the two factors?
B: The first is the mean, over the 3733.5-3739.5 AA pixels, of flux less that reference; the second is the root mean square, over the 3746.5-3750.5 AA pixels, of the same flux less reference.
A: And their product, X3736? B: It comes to -49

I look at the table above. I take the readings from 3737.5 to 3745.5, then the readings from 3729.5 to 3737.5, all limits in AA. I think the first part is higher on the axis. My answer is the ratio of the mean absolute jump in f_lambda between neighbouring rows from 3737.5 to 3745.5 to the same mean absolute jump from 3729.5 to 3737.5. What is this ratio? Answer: 0.69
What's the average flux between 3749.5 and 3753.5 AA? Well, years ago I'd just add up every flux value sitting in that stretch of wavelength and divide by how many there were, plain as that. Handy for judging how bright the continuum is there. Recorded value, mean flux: 37.1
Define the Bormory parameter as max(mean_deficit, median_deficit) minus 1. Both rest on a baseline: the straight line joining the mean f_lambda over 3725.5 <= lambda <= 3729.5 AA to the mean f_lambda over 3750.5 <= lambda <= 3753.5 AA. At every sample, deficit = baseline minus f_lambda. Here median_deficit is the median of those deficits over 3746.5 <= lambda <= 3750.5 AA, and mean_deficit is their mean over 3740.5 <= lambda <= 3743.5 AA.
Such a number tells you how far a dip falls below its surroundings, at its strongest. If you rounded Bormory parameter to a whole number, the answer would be 10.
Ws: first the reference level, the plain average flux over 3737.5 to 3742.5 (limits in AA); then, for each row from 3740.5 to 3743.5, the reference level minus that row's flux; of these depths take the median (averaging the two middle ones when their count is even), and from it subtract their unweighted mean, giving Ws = -2.0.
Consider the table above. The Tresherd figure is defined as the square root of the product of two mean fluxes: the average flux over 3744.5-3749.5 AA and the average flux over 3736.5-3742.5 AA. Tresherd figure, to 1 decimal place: 37.2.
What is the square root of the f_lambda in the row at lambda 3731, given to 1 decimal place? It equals 6.2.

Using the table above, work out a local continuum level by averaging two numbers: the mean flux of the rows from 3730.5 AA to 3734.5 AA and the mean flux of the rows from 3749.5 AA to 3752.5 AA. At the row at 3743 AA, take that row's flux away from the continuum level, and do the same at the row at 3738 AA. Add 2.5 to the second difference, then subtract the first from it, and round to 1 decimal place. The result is 1.6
